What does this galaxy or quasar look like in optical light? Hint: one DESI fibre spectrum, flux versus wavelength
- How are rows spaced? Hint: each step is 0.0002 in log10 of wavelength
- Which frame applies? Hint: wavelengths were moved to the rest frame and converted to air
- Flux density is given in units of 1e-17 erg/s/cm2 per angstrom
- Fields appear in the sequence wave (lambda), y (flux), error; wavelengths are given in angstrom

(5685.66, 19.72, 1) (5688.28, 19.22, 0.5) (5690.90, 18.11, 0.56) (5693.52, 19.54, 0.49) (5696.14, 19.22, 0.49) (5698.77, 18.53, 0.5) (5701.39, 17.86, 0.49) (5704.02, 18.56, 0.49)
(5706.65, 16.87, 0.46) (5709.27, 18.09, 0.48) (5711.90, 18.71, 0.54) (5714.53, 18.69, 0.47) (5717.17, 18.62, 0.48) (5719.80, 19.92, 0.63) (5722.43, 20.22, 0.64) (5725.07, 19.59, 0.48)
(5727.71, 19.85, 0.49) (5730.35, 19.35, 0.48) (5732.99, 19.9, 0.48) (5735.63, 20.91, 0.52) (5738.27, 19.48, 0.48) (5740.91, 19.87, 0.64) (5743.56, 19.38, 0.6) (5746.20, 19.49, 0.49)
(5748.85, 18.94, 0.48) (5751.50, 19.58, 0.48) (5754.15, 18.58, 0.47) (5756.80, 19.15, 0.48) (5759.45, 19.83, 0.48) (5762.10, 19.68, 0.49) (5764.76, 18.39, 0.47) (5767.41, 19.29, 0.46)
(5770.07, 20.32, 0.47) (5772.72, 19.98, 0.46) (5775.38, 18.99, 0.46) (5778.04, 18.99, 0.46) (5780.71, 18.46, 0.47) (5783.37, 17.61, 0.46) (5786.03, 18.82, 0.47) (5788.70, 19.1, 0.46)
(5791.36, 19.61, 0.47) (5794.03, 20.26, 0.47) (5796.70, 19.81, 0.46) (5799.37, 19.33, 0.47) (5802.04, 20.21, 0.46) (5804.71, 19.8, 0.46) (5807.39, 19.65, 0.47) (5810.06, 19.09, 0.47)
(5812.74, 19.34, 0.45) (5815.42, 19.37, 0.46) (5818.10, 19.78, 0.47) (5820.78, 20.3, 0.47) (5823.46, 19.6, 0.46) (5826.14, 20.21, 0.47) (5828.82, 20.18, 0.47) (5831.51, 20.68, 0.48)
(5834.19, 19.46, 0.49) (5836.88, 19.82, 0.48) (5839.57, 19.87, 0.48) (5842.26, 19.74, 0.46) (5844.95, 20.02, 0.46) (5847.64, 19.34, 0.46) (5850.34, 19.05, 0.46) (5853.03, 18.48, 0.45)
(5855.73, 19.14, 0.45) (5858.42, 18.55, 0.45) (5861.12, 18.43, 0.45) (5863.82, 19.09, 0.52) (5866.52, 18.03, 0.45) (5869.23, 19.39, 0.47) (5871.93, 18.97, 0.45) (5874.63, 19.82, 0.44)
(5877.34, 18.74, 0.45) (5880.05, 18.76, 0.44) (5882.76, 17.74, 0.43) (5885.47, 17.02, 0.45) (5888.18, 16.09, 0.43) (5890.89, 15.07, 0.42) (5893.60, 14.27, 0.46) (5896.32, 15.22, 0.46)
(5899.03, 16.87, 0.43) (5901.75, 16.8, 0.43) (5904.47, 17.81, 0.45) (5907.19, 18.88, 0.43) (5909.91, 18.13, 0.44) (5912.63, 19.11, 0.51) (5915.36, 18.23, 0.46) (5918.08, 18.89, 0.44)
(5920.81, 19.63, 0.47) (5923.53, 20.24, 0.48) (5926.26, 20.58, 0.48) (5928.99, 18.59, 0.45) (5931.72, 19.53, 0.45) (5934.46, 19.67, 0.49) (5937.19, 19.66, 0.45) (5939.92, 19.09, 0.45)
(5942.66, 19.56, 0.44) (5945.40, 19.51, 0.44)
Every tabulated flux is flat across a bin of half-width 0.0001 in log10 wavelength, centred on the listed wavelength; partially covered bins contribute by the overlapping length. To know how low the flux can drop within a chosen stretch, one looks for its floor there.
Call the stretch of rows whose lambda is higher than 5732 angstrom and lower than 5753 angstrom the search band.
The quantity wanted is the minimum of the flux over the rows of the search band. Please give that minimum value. 18.94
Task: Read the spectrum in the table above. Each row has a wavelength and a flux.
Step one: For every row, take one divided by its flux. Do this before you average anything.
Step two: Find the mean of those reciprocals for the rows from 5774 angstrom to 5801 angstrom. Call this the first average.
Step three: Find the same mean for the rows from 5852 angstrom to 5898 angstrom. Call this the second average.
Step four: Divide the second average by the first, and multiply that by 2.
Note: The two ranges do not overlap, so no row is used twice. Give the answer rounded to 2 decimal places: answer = 2.16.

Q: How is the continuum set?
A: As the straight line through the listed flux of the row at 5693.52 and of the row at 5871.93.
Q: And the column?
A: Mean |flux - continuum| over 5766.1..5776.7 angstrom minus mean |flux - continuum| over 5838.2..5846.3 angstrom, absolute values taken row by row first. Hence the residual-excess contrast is -0.3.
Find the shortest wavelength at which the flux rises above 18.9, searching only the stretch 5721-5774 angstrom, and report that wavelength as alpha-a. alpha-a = 5722.43 angstrom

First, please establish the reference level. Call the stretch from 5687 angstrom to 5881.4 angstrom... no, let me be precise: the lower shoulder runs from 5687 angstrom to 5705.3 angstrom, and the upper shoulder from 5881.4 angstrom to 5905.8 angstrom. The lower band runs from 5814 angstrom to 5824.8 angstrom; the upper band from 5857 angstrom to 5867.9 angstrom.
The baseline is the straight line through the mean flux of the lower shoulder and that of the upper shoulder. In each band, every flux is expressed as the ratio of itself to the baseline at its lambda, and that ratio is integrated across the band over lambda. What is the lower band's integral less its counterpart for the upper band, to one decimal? 0.3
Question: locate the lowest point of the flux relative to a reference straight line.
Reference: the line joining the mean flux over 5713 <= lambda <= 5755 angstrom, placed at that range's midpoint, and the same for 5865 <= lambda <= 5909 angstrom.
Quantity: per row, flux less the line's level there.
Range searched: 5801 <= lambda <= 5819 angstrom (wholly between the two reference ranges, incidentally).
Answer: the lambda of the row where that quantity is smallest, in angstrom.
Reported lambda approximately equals 5810.06 angstrom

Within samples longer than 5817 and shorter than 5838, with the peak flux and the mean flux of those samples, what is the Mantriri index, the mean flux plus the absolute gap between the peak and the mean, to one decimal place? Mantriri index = 20.7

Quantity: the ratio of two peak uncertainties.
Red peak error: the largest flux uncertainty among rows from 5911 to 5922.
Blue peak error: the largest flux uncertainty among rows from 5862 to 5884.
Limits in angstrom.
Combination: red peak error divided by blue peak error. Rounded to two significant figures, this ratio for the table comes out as 0.98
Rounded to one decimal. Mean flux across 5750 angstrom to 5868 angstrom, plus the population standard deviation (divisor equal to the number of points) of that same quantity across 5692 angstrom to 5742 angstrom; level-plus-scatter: 20.3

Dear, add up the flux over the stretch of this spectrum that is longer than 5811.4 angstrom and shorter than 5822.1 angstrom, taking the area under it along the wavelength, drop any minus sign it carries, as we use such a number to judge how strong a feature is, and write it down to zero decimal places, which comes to 211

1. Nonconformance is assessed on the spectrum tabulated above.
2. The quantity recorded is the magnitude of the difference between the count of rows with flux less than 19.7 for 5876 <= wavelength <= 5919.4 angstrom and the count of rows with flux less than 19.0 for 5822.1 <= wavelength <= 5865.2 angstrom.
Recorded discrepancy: 13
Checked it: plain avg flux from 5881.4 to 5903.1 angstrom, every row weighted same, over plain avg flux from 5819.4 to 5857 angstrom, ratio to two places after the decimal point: 0.82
